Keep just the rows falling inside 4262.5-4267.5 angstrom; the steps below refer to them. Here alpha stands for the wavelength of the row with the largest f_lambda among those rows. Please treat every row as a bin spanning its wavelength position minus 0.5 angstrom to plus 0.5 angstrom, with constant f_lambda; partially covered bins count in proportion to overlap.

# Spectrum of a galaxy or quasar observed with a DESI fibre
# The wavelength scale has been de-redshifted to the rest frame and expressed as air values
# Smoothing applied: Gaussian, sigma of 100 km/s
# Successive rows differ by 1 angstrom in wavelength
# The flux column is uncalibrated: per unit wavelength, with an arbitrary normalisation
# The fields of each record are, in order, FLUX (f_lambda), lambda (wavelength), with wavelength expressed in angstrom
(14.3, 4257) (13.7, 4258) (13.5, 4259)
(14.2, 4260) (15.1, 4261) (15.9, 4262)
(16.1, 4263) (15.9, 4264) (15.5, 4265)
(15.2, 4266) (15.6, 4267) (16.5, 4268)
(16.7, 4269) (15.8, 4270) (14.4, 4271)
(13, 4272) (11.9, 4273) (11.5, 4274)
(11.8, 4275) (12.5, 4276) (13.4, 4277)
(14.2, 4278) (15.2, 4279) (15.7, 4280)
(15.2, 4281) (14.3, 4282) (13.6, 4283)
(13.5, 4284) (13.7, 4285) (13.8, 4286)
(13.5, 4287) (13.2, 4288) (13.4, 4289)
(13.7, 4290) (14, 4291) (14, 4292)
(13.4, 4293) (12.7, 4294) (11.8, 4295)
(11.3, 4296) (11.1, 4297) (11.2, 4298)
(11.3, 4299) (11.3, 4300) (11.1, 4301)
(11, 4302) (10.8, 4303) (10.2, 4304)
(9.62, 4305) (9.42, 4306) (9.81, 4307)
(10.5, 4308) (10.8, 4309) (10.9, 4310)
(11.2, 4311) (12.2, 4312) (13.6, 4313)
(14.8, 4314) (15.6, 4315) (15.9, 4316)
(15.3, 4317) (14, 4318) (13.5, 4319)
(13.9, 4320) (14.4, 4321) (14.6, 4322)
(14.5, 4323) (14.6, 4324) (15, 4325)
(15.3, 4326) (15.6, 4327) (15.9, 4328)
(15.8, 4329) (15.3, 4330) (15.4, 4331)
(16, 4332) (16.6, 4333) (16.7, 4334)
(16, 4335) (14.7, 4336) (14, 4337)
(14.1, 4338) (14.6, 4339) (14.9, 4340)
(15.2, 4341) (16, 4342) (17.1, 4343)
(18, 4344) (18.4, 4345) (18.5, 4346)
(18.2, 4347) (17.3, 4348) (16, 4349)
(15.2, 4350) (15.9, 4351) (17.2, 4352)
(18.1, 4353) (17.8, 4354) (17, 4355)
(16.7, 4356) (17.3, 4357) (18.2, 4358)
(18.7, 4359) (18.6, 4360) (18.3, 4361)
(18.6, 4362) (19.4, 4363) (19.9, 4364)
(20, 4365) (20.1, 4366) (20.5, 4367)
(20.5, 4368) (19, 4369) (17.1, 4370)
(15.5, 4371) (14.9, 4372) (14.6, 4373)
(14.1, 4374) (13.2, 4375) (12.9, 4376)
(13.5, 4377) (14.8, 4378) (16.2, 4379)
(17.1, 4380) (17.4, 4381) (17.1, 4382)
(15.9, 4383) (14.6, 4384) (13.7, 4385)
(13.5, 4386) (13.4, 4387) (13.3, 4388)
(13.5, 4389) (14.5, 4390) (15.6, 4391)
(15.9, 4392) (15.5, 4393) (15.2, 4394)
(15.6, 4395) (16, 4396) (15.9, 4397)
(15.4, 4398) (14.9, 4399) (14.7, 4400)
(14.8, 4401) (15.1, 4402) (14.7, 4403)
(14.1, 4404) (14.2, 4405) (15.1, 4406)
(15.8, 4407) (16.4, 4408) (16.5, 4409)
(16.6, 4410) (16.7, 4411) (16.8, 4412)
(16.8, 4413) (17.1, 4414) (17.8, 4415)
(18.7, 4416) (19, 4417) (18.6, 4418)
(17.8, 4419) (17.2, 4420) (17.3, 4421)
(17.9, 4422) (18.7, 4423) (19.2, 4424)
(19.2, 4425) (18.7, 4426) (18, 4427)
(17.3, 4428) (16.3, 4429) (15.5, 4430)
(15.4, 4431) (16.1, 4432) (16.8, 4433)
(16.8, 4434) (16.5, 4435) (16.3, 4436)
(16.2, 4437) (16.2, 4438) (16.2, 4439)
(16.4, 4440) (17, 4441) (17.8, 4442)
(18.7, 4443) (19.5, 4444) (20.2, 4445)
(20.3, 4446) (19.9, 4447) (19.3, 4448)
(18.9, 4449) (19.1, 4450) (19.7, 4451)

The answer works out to 4263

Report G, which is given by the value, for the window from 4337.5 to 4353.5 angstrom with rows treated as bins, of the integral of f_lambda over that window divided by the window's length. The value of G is 16.5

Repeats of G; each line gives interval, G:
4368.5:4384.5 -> 15.5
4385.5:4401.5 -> 14.9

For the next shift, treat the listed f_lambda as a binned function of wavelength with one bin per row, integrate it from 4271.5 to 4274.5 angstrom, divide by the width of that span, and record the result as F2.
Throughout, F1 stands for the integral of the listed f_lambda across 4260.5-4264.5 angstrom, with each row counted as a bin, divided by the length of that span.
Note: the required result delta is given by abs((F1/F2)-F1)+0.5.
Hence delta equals 15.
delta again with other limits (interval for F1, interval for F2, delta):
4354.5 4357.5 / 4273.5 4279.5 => 16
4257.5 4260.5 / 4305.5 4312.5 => 13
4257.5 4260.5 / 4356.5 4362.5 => 14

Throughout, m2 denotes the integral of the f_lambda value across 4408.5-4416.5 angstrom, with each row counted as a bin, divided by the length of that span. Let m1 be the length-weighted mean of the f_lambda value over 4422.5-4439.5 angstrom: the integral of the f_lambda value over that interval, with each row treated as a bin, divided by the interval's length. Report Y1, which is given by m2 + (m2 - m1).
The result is 17.2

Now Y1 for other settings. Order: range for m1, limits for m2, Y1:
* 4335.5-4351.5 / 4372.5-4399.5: 13.7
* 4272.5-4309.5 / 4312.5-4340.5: 17.6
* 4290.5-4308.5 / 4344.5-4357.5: 23.0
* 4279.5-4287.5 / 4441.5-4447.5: 24.6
